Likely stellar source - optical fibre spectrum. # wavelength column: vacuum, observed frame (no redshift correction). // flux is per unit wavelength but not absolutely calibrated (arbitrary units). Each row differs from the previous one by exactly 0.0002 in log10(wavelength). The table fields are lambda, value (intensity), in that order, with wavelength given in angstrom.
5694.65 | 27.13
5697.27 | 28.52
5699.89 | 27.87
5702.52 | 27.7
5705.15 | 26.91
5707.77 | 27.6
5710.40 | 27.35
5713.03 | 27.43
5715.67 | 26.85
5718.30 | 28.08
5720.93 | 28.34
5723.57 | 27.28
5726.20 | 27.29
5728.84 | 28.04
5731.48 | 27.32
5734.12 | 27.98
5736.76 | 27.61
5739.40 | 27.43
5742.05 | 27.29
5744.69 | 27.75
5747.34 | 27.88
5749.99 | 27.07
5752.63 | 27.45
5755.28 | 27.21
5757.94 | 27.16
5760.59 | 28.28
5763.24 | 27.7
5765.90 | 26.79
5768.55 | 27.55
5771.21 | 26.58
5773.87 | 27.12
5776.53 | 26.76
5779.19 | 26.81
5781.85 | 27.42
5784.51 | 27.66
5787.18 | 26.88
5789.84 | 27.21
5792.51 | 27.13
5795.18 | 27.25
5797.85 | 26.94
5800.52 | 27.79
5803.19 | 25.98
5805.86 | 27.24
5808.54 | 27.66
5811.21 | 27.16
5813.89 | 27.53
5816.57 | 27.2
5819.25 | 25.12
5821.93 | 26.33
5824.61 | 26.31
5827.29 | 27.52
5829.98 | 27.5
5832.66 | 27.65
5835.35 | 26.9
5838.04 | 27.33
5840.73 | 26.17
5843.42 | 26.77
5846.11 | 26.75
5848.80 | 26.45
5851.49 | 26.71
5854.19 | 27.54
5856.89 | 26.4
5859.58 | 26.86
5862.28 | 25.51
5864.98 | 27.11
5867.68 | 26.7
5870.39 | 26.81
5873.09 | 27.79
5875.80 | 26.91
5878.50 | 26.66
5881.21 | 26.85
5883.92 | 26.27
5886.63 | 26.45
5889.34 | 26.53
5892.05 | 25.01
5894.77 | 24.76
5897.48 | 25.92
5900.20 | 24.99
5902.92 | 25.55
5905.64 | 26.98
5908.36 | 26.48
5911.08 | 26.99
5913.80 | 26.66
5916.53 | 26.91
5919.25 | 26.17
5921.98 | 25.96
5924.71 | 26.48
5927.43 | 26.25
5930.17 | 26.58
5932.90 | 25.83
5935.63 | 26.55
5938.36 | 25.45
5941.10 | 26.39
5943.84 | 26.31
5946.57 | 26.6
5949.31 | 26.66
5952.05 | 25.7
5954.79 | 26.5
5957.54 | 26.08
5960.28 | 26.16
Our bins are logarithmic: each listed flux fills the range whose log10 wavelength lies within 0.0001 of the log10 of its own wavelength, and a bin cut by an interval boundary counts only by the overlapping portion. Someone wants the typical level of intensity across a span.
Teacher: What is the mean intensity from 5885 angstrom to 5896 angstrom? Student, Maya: 25.7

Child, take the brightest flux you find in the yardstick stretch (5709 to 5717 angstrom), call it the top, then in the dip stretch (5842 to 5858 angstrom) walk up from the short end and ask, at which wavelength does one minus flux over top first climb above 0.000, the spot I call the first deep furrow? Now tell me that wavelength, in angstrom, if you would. 5843.42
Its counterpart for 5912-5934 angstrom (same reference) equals 5913.80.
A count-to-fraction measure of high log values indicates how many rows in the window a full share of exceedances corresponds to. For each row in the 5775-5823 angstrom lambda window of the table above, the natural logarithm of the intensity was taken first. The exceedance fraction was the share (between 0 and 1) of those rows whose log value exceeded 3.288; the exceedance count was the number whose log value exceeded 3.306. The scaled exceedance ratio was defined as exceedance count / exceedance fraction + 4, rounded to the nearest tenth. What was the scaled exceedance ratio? 10.4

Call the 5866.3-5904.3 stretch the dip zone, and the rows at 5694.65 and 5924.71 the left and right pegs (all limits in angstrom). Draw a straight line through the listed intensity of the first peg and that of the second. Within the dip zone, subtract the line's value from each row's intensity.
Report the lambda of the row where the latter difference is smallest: 5894.77 angstrom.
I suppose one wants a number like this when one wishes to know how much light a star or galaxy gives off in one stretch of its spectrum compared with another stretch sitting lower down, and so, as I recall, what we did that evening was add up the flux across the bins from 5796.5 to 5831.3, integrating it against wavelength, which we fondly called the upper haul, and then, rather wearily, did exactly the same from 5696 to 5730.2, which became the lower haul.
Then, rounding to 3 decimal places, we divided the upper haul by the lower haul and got 0.992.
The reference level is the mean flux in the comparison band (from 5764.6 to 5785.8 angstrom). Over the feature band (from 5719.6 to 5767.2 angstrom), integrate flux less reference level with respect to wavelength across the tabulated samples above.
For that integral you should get 22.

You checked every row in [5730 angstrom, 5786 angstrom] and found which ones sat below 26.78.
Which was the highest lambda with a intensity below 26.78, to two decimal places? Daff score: 5776.53 angstrom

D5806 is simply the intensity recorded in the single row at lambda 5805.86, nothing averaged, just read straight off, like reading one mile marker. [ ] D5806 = 27.24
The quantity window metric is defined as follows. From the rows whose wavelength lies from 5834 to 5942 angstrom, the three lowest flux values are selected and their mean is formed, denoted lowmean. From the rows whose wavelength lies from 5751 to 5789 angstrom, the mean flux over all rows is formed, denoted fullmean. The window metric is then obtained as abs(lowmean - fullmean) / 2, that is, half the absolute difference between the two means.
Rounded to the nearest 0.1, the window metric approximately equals 1.2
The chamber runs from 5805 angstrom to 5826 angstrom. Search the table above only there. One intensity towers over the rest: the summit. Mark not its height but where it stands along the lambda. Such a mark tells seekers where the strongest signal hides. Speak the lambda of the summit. 5808.54 angstrom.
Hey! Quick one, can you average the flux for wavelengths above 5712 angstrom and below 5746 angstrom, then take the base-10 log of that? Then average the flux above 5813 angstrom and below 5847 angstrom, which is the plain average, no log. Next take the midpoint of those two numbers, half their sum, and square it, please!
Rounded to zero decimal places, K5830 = 200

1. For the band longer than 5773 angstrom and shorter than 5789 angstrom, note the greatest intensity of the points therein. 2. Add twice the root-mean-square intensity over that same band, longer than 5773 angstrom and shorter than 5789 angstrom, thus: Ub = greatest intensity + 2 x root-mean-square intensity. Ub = 81.9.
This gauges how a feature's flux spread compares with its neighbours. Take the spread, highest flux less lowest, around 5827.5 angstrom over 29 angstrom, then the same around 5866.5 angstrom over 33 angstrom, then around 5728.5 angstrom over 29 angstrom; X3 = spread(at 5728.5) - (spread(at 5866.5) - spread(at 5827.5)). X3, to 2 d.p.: 1.74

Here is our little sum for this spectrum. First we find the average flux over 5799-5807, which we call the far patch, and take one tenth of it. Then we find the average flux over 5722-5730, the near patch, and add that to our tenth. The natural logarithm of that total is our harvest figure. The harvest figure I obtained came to 3.41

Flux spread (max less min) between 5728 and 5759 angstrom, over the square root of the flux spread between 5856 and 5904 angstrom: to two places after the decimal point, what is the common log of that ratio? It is -0.25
